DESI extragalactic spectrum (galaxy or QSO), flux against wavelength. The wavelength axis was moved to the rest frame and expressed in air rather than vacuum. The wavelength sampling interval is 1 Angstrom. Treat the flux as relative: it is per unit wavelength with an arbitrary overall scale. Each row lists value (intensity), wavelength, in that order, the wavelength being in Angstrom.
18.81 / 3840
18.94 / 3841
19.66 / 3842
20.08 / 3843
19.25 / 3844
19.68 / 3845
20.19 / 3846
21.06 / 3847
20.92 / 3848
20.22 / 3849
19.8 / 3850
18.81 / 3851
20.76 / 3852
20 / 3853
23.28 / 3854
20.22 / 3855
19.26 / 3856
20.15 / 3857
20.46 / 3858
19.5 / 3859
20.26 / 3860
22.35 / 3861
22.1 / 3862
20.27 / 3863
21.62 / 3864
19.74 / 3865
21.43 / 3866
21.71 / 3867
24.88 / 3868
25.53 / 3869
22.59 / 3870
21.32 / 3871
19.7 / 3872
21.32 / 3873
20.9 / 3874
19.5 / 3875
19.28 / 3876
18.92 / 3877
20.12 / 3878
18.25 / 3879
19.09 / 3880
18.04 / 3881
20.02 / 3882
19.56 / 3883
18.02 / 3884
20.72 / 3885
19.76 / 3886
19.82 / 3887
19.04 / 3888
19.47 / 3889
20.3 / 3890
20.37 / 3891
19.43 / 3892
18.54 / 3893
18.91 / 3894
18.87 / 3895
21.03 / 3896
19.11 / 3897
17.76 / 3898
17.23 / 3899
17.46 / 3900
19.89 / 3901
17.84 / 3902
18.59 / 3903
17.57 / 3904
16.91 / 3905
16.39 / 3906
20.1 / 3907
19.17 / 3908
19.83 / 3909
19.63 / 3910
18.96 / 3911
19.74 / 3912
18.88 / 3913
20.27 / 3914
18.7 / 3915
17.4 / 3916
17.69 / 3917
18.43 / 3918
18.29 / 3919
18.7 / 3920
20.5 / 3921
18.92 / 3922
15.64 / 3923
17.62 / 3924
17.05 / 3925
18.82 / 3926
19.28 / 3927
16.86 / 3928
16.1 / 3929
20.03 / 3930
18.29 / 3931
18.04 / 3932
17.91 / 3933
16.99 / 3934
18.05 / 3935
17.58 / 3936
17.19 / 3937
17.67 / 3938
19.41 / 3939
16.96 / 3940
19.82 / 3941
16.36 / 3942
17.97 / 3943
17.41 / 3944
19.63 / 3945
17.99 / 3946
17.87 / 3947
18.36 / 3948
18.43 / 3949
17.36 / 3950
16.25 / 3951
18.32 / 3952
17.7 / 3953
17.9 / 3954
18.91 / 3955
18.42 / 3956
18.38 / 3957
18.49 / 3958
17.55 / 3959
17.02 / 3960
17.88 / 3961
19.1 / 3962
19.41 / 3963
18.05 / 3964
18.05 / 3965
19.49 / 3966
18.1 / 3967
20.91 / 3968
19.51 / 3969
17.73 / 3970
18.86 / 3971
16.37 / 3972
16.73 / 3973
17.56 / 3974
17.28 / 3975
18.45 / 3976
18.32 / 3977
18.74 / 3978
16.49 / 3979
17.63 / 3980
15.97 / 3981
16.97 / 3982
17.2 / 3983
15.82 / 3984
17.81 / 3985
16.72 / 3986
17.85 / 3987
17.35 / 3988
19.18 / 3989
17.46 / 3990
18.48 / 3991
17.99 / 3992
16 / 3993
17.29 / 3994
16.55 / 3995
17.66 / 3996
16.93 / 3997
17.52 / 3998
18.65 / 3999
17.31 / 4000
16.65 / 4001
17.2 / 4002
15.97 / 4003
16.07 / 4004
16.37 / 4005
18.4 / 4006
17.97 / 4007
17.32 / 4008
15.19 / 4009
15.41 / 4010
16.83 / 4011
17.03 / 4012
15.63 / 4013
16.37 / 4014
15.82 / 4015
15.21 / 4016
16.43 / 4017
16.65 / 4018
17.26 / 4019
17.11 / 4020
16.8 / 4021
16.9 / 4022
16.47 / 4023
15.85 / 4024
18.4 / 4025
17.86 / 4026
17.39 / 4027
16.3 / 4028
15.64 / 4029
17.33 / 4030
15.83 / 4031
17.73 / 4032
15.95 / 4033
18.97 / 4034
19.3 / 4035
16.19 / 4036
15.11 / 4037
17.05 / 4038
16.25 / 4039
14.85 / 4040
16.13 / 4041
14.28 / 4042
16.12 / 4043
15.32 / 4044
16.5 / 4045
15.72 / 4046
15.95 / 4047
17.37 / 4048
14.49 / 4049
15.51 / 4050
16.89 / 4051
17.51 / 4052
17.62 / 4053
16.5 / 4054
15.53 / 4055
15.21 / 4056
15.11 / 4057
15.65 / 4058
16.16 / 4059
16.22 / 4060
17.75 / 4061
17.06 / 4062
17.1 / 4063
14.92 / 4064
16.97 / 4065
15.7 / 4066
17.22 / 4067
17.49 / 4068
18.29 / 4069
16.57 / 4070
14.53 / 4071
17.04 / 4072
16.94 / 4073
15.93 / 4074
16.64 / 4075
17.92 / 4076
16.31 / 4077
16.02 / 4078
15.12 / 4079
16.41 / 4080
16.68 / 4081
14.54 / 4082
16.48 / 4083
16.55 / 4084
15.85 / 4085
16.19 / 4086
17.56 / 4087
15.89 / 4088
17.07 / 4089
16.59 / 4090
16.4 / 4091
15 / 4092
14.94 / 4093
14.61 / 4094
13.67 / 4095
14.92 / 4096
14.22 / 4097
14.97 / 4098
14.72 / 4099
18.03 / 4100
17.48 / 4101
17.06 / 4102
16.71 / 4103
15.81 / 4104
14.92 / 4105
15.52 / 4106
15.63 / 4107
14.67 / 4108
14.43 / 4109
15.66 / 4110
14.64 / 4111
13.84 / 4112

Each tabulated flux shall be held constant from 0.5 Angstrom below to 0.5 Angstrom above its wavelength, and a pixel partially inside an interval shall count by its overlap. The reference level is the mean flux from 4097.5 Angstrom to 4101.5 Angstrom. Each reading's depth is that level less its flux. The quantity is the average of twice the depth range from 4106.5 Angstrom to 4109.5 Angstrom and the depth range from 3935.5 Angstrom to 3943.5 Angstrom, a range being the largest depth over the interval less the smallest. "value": 2.9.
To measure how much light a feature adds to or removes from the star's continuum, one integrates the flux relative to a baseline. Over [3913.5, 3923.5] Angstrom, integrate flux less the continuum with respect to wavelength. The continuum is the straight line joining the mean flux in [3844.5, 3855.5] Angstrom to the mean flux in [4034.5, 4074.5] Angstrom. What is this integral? -6.1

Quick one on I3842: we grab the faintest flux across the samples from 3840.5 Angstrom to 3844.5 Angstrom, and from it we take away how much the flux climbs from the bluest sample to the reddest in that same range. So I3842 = 18.6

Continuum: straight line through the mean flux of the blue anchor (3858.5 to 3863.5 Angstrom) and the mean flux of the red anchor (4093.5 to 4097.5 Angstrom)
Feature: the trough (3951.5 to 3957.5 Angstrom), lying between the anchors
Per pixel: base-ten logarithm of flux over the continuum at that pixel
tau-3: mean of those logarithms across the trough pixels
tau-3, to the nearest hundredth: 0.00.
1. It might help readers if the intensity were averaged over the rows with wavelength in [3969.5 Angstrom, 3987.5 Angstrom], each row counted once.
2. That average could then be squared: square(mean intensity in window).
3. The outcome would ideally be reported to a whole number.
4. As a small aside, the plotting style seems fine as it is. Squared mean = 301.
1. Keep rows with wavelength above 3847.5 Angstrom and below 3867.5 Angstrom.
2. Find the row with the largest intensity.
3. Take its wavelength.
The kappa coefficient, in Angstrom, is 3854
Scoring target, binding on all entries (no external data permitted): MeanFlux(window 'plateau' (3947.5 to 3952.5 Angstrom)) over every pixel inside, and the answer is 17.7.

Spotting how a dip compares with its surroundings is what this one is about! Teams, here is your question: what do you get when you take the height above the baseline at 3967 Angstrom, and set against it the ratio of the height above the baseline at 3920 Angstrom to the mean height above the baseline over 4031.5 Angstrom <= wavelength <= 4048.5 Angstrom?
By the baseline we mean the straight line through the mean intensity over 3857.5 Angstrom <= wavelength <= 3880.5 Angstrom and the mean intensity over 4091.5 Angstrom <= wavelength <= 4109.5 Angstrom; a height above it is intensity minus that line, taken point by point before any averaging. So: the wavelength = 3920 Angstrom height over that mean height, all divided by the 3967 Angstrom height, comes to -4.7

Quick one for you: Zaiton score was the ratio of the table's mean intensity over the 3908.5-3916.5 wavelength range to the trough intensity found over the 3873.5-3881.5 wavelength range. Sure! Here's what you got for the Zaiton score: 1.06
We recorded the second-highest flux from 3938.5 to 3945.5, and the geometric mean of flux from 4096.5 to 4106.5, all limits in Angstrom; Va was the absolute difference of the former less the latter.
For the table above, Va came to 3.7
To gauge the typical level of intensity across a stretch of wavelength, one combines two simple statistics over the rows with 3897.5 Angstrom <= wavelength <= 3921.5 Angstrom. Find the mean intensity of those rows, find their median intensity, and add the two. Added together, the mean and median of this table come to 37.2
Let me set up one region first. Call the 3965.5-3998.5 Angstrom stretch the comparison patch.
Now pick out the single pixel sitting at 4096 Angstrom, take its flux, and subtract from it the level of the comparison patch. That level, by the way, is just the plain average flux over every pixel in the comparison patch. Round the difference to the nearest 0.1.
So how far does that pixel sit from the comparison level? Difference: -2.7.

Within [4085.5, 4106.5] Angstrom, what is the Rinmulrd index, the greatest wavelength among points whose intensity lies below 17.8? 4106 Angstrom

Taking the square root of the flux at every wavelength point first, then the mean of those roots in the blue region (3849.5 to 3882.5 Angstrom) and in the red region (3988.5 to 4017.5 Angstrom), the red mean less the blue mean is -0.43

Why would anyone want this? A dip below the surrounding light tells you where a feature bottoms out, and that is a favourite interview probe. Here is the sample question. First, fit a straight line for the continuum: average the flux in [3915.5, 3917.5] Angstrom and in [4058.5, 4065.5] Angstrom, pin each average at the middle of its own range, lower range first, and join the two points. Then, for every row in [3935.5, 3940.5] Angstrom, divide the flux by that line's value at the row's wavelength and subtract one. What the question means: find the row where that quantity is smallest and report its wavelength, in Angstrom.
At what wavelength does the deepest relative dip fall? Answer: 3940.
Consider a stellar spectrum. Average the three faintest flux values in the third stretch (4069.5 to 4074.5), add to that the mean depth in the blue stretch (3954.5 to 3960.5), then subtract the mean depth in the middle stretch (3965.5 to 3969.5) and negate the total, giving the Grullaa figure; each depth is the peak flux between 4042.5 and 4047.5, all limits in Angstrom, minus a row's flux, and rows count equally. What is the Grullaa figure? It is -17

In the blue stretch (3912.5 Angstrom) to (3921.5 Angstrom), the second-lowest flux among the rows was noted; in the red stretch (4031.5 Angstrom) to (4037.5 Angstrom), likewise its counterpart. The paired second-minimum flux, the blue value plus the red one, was 33.6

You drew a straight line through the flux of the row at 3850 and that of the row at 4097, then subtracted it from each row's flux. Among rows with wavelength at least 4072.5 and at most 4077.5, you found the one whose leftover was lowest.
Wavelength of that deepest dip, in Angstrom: 4074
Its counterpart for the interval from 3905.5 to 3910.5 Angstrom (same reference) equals 3906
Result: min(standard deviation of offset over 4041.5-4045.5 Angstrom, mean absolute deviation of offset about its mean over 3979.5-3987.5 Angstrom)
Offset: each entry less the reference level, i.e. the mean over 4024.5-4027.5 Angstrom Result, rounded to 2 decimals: 0.63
